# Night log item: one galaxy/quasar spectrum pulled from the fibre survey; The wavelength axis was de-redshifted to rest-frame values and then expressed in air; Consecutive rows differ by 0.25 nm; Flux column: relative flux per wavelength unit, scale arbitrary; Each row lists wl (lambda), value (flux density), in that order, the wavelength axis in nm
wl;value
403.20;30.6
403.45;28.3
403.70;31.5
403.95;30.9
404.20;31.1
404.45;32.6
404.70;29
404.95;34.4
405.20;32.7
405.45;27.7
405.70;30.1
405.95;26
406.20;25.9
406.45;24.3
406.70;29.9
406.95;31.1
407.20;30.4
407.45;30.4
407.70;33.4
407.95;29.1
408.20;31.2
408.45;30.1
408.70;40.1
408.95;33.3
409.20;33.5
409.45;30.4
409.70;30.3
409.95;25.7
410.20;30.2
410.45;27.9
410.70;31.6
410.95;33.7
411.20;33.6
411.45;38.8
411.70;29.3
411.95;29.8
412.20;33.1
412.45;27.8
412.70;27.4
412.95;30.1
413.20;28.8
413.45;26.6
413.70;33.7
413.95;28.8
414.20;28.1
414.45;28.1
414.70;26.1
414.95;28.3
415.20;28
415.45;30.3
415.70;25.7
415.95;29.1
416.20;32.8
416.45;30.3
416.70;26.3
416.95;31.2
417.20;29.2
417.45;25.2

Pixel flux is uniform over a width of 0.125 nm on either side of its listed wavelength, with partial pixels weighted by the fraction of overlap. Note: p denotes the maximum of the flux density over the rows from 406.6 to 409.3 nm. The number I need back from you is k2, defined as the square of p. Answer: 1608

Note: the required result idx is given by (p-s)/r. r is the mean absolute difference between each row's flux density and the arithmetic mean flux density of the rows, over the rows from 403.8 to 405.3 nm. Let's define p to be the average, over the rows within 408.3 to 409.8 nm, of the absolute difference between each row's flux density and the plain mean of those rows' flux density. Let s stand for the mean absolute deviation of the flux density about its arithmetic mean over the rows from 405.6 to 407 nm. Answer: 0.14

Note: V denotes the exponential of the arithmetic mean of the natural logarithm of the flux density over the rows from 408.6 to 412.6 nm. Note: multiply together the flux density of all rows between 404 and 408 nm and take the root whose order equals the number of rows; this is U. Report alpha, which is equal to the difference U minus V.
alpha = -1.9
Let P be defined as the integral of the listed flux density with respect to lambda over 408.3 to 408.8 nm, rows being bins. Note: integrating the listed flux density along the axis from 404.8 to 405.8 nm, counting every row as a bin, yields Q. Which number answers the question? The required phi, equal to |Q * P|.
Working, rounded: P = 17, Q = 31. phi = 541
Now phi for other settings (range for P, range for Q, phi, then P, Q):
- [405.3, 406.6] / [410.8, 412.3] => 1737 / 35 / 50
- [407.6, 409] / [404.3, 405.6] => 1868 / 46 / 41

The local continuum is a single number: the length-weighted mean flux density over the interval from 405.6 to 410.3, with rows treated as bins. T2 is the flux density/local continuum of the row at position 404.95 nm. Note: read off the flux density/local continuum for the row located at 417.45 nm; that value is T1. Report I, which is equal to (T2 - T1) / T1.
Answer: 0.37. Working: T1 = 0.83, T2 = 1.14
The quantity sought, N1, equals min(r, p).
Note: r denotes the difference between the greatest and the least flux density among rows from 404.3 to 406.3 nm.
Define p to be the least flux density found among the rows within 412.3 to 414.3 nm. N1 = 8.5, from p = 26.6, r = 8.5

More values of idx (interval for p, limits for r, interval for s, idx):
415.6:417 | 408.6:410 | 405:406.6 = -0.06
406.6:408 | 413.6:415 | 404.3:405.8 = -0.70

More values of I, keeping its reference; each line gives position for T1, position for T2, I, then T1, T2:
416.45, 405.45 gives -0.09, 1.00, 0.91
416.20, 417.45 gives -0.23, 1.08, 0.83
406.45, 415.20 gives 0.15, 0.80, 0.92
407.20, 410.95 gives 0.11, 1.00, 1.11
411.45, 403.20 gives -0.21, 1.28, 1.01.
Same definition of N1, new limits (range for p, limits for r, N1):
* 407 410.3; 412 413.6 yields 6.5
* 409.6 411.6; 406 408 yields 9.1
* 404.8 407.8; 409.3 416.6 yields 13.1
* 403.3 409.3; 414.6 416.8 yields 7.1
